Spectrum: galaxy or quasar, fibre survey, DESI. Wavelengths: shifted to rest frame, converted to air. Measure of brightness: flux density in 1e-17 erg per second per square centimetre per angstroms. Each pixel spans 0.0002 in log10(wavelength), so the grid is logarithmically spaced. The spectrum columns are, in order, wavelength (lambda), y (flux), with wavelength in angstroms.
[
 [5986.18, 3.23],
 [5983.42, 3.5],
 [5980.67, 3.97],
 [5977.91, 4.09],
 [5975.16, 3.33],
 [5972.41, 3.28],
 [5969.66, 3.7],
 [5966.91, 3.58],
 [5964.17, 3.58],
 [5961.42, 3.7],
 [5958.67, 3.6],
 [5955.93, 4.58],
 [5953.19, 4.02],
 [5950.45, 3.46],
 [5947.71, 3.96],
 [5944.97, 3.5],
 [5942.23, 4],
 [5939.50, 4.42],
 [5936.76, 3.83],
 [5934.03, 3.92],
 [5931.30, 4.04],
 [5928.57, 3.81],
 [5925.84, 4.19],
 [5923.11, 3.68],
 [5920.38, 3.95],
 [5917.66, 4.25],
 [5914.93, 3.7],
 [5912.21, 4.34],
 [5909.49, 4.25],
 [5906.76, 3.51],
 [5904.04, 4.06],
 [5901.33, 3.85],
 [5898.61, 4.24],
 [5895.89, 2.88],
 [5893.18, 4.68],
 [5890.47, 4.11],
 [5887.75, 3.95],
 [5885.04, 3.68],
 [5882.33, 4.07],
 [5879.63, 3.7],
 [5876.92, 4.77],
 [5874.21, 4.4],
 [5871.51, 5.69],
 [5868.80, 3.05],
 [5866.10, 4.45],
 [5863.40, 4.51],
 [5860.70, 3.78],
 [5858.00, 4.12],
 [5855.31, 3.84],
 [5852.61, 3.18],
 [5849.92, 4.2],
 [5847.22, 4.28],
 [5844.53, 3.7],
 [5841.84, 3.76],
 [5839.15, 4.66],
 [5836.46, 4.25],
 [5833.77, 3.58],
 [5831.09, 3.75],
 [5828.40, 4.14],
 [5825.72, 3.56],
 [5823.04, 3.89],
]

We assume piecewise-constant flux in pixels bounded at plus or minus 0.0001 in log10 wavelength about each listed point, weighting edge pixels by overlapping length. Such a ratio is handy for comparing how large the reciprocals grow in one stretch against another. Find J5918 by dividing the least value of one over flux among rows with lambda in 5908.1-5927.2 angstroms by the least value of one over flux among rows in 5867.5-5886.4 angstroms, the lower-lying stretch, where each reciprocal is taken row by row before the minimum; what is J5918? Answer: 1.31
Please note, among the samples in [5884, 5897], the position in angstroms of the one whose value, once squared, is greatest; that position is 5893.18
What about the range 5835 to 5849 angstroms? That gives 5839.15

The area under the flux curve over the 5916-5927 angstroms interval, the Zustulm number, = 44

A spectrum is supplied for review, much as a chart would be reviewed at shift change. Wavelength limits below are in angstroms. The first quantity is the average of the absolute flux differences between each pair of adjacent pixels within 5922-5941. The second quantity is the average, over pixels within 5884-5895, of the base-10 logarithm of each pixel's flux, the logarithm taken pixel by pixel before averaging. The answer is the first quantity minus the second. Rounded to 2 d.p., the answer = -0.29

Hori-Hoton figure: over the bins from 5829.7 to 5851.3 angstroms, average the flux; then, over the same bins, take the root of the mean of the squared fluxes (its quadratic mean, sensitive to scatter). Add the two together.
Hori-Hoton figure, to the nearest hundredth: 8.06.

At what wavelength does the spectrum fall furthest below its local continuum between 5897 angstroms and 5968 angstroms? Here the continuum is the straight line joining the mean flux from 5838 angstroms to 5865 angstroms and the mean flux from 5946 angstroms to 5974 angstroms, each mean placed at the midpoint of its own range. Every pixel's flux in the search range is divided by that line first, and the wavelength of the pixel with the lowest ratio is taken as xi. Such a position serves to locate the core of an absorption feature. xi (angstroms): 5906.76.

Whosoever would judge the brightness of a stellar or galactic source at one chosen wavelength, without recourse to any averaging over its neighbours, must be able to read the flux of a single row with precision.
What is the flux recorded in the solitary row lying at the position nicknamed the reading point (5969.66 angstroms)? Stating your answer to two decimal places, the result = 3.70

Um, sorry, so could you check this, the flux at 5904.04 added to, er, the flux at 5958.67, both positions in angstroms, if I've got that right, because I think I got 7.7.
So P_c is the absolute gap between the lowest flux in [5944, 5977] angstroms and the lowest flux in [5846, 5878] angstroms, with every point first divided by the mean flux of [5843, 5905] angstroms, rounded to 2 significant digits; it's 0.057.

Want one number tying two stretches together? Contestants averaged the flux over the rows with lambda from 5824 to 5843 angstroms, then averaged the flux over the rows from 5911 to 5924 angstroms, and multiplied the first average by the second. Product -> 15.8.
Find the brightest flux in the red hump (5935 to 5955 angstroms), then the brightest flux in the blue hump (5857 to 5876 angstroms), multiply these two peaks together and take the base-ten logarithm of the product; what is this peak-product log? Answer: 1.40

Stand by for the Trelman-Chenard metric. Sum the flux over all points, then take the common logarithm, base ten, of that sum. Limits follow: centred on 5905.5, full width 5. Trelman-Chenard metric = 0.88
